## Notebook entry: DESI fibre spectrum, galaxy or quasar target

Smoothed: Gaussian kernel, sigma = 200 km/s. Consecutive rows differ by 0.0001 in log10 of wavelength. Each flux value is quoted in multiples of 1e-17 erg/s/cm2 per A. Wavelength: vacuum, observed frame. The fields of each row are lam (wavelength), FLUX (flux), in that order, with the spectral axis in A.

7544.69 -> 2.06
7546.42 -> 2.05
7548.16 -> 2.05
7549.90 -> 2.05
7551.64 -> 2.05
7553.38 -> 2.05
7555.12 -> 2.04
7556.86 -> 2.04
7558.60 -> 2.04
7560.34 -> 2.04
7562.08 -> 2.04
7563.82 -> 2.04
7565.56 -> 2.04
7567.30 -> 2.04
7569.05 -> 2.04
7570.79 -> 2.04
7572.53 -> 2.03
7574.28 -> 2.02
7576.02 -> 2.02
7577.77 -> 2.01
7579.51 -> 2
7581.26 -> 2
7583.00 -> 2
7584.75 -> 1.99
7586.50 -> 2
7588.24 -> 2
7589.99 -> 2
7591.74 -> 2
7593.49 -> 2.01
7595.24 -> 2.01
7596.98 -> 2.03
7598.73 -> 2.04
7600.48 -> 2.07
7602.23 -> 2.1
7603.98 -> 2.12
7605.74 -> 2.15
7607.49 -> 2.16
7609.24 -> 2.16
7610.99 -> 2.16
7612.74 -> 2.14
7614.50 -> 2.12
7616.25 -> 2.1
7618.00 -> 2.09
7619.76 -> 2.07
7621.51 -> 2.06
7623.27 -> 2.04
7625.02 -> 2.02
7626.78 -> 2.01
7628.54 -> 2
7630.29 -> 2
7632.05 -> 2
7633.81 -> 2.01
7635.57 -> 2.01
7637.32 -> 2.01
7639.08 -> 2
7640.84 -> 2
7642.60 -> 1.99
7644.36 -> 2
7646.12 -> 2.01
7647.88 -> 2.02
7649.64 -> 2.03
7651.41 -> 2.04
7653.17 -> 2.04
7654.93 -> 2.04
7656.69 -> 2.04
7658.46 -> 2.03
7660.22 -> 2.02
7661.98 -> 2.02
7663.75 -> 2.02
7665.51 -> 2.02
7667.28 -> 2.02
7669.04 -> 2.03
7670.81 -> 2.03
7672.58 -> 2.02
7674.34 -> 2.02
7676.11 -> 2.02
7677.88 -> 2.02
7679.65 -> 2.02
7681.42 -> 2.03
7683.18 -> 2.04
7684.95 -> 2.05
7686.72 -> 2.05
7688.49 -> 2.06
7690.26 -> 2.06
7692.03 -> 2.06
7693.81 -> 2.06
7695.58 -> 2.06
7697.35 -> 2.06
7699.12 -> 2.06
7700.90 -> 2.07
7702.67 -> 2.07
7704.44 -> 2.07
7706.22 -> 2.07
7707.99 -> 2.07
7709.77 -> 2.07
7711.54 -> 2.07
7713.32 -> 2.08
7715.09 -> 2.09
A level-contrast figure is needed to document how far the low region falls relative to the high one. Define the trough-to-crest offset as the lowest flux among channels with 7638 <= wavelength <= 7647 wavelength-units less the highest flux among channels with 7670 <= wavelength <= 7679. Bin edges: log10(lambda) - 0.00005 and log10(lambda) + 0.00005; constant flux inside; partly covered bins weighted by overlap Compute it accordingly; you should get -0.04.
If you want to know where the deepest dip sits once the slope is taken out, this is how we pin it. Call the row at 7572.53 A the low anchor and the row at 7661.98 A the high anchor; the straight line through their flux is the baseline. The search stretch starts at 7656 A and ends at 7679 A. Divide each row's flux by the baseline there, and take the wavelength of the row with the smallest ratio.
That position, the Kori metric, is 7660.22 A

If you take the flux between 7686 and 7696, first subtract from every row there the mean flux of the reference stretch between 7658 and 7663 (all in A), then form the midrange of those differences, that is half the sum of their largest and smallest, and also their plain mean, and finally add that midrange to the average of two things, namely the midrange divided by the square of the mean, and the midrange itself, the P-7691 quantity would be 13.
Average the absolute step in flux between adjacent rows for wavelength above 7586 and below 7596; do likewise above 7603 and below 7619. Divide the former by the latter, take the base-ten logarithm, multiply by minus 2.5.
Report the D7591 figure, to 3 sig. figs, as 2.09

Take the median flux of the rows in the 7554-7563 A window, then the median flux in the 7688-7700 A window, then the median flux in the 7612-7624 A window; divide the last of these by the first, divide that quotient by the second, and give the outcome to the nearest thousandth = 0.497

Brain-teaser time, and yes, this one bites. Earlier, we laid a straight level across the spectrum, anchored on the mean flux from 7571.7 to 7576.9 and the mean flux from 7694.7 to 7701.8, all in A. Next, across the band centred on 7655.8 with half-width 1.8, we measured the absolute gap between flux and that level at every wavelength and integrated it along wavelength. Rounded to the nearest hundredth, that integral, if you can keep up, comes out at 0.03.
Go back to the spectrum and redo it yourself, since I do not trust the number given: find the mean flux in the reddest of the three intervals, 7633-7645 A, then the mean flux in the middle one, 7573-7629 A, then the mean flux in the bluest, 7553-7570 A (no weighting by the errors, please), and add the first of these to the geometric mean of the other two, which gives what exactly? 4.05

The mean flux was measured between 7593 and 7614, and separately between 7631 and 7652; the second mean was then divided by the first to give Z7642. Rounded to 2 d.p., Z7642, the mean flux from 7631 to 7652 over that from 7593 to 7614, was 0.96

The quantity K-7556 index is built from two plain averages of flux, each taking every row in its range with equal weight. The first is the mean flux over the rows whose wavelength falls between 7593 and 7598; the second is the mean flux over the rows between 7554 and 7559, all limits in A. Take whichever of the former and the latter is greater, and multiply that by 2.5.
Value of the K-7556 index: 5.10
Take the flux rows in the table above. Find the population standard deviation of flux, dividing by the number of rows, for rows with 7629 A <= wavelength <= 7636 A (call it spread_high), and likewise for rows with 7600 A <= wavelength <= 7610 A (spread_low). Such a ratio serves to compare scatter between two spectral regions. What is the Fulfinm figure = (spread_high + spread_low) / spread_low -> 1.1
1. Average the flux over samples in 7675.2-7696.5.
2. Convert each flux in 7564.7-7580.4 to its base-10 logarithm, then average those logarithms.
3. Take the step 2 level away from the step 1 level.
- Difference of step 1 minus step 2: 1.737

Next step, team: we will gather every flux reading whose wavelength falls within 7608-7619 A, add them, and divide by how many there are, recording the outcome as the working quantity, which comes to 2.13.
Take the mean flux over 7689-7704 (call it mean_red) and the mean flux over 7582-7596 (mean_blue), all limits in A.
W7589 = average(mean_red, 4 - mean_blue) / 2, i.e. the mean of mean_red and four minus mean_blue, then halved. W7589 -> 1.015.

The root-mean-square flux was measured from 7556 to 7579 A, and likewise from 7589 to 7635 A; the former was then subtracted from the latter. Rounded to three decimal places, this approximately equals 0.031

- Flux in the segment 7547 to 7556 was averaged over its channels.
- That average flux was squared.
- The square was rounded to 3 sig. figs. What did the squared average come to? 4.19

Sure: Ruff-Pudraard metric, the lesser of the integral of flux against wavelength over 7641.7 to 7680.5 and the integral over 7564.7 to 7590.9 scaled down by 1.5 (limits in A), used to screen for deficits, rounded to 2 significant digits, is 35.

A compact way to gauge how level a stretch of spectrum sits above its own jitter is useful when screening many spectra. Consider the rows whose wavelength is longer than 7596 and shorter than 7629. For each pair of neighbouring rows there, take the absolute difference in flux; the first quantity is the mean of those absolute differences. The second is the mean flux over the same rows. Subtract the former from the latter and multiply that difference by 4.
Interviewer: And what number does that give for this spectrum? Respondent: 8.28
